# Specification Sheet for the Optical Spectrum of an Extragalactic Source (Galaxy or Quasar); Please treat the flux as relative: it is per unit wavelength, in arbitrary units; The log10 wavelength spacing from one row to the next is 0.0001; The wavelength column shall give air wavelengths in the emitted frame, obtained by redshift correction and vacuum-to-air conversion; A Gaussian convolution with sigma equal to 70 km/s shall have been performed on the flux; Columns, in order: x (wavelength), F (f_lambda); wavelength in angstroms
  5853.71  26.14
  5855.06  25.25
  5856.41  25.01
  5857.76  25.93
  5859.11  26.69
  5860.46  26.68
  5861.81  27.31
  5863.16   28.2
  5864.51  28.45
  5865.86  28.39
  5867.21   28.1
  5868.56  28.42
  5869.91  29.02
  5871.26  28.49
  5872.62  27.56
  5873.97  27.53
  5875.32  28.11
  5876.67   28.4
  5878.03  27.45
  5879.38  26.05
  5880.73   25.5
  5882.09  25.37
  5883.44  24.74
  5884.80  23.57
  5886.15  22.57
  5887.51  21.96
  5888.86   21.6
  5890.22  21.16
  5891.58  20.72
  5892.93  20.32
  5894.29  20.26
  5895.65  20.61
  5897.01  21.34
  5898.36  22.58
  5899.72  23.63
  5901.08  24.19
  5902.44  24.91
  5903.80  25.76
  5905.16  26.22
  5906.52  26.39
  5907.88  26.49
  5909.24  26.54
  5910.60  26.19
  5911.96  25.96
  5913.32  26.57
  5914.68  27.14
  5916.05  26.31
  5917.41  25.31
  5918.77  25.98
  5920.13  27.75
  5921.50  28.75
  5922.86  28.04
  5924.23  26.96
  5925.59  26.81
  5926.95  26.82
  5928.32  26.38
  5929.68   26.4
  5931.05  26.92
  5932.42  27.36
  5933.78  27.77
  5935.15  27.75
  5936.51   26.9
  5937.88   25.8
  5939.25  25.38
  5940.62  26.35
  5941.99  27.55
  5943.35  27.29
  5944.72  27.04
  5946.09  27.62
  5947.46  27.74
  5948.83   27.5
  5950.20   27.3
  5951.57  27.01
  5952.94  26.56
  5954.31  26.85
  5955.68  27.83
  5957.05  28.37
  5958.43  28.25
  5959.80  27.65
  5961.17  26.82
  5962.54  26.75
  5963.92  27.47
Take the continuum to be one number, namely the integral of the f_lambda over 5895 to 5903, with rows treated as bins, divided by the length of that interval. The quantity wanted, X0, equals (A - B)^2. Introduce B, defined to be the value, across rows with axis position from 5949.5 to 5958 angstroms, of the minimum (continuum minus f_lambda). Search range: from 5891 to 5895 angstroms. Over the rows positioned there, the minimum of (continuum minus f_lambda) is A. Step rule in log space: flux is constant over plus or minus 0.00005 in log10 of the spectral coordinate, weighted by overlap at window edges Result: 59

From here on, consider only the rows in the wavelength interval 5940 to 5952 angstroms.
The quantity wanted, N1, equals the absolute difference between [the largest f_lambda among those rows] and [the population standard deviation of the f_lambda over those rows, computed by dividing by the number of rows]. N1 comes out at 27.3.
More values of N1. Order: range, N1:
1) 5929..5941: 27.0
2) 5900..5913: 25.8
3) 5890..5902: 22.8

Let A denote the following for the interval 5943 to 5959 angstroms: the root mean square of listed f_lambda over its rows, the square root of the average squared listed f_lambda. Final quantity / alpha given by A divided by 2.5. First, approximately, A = 27.5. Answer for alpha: 11.0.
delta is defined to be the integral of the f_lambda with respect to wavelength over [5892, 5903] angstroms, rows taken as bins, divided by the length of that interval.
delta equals 22.2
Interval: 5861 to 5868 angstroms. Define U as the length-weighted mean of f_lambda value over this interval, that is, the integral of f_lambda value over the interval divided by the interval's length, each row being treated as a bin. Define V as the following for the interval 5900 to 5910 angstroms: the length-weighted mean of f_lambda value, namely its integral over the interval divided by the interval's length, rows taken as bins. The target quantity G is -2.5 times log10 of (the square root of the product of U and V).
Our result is -3.57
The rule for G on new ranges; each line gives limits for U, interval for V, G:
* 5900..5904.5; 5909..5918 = -3.52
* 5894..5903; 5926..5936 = -3.48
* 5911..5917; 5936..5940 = -3.54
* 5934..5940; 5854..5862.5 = -3.55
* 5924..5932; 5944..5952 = -3.58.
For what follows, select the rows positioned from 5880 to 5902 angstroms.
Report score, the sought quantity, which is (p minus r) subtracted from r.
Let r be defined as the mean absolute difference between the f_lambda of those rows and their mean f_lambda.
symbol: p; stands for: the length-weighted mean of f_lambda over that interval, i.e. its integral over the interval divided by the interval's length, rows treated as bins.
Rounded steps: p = 22.5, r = 1.51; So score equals -19.5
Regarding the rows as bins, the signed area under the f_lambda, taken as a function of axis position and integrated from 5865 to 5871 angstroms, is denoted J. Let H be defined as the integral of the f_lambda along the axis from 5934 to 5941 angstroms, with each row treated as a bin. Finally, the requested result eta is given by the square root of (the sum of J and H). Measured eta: 18.9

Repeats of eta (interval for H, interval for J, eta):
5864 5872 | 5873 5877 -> 18.4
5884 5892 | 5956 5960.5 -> 17.4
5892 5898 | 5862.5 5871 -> 19.1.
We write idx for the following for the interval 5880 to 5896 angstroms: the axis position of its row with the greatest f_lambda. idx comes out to 5880.73 angstroms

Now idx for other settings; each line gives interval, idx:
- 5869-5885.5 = 5869.91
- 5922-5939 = 5922.86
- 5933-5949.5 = 5933.78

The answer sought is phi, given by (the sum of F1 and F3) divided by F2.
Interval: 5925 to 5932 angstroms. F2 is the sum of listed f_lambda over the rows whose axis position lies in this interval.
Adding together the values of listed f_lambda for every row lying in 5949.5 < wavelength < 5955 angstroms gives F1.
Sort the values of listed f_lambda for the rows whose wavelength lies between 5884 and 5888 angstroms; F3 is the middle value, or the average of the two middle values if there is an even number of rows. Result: 1.0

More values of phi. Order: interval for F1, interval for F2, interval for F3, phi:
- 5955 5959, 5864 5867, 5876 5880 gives 2.0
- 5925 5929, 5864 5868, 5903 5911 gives 1.3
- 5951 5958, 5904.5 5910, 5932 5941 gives 1.5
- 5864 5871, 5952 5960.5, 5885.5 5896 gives 1.0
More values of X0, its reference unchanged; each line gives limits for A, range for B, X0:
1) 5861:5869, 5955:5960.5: 0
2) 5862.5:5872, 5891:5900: 29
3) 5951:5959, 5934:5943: 0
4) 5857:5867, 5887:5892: 42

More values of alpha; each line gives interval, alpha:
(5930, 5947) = 10.8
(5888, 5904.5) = 8.9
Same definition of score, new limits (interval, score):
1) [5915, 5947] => -25.6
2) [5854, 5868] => -24.8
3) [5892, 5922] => -20.9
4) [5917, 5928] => -25.4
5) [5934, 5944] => -25.3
